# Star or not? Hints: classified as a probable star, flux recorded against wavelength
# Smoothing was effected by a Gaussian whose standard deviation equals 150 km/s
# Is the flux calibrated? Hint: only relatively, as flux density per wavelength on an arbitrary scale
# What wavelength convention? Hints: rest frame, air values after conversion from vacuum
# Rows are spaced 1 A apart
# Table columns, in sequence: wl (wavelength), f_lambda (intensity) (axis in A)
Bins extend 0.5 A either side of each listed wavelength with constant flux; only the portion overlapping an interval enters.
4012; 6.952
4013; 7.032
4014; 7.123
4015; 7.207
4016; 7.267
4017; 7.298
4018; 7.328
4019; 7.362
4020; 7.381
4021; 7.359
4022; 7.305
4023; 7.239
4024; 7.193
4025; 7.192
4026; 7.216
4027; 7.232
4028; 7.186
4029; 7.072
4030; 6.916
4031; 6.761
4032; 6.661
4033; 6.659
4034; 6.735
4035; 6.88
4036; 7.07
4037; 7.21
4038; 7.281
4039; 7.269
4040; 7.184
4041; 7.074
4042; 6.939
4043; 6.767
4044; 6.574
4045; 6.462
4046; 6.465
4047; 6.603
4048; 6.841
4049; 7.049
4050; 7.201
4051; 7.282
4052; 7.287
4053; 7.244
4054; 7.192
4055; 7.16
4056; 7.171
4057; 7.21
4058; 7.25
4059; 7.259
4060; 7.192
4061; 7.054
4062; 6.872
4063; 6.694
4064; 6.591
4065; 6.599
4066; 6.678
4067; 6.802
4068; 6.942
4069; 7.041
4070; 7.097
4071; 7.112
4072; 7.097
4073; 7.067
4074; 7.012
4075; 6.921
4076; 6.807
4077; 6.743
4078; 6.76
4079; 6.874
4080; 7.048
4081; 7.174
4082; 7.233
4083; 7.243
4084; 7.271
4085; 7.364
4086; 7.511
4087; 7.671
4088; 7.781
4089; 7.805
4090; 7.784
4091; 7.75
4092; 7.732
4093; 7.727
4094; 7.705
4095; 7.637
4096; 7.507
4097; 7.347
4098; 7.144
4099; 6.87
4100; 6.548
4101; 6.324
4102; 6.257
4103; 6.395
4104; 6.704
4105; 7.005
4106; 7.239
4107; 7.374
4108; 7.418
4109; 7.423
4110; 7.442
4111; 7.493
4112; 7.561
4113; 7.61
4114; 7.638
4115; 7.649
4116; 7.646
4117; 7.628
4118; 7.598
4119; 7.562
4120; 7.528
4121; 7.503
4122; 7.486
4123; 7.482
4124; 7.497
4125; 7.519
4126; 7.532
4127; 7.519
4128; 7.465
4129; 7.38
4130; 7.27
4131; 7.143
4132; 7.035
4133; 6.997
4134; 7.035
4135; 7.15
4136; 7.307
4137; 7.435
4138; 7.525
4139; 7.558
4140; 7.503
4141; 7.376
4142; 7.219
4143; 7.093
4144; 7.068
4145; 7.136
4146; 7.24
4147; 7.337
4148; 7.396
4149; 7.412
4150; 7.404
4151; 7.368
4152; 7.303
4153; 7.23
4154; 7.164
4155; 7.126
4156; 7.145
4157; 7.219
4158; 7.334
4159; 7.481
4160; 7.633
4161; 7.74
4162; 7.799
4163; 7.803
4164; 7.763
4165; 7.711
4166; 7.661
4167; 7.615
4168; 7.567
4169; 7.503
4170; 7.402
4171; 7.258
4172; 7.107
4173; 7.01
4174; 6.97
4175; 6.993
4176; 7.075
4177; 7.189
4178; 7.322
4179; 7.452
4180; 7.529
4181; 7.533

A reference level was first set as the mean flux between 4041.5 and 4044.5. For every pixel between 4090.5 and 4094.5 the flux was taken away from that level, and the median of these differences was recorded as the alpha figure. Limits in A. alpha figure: -1.0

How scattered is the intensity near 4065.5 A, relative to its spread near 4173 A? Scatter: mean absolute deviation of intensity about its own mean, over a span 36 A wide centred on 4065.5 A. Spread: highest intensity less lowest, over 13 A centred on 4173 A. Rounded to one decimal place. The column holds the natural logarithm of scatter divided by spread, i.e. -1.3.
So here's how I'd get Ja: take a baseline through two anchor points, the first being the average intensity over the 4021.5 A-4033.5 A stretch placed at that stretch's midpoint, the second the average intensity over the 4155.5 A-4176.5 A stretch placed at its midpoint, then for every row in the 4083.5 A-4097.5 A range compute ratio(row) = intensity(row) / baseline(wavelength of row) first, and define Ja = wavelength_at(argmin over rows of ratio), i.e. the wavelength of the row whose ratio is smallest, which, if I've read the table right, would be 4084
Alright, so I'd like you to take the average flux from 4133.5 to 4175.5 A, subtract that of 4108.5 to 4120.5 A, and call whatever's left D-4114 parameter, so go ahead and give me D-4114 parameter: -0.21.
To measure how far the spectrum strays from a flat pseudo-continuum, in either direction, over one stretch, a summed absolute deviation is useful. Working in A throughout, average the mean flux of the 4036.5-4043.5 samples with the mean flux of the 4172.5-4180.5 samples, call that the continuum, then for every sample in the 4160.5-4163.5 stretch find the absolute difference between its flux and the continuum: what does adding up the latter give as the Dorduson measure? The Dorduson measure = 1.9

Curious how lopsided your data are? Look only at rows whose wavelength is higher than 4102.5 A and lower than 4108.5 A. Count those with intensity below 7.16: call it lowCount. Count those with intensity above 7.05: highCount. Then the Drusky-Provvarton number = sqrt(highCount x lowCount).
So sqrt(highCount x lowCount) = 3.0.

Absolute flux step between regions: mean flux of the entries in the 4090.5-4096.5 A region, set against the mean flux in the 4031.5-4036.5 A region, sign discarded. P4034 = 0.9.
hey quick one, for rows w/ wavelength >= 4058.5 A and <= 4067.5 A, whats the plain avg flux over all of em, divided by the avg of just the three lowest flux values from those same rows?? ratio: 1.04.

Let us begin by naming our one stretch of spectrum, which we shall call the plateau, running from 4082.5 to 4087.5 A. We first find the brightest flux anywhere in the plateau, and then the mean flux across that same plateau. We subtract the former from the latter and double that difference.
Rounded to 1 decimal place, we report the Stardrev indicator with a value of -0.5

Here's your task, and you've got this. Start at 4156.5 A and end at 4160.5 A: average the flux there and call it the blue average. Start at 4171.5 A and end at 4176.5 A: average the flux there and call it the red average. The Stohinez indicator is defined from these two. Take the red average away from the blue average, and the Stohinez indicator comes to 0.4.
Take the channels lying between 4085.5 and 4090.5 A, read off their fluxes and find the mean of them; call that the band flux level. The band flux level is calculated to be 7.71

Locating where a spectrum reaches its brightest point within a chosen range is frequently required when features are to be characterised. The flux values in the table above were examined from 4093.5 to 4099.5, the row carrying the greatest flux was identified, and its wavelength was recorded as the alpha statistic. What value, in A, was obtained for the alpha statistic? 4094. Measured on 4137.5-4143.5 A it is 4139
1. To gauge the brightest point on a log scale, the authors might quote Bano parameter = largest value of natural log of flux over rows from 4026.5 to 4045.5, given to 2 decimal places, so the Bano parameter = 1.99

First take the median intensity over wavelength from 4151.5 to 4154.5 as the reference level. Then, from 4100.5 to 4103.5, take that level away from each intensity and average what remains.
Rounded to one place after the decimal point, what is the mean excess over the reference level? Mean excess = -0.9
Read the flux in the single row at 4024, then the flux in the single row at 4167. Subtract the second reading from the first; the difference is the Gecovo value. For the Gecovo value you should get -0.42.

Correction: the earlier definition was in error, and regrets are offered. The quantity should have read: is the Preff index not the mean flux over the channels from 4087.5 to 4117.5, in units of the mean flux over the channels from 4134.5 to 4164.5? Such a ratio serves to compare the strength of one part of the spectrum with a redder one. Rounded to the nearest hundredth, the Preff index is 0.99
